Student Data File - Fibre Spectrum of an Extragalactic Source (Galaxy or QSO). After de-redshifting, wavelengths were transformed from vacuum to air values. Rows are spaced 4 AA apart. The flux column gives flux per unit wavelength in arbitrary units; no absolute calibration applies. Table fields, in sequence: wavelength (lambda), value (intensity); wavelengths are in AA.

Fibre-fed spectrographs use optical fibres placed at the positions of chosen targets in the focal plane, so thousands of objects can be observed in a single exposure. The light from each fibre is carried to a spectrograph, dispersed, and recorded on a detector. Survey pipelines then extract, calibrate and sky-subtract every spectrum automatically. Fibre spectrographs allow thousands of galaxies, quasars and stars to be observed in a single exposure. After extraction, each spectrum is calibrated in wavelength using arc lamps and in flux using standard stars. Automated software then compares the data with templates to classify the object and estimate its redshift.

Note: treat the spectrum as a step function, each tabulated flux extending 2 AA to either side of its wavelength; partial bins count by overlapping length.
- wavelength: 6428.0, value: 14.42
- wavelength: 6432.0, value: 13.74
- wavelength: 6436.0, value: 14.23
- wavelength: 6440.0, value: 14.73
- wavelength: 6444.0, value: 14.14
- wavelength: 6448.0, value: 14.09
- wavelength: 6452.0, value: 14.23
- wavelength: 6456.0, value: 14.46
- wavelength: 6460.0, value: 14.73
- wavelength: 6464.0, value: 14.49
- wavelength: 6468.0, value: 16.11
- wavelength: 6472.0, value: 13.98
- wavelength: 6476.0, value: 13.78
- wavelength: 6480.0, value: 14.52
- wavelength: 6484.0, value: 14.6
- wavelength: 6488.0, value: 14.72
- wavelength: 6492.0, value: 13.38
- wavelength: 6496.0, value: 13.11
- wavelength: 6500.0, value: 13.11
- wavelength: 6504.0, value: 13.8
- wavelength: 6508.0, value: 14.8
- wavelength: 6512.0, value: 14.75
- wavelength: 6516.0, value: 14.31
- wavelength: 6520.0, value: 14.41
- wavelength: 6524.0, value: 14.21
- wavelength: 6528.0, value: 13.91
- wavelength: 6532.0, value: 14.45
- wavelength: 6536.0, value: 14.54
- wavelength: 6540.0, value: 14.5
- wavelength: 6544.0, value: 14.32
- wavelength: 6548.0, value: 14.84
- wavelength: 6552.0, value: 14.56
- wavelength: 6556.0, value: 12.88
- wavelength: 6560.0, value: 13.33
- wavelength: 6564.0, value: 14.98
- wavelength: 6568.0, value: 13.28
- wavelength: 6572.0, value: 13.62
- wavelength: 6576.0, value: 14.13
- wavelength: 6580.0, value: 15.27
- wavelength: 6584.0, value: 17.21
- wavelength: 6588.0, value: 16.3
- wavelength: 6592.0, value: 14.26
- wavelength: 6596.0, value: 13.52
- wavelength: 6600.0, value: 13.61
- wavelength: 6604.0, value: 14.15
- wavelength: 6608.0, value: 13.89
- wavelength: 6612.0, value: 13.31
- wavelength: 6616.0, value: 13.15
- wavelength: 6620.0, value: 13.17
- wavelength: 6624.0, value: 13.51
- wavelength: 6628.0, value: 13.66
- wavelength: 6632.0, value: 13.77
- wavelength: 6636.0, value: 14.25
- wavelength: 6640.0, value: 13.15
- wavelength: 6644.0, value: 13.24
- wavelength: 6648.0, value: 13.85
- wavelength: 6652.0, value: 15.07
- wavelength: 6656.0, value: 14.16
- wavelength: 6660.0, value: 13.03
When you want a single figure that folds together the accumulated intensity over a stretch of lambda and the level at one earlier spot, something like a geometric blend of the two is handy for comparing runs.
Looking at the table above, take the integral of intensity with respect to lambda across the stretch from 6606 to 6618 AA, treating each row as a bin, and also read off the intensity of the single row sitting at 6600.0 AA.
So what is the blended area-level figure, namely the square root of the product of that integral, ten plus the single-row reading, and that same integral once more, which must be 784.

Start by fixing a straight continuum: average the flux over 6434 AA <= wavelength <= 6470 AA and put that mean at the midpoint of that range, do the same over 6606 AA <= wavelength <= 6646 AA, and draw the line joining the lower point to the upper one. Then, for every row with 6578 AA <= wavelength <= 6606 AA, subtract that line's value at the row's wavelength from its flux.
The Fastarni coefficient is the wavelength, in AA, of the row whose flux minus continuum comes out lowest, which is 6596.0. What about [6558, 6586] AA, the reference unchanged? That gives 6568.0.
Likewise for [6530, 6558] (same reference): 6556.0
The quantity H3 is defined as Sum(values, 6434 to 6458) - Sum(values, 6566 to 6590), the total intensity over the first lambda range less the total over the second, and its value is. -3.9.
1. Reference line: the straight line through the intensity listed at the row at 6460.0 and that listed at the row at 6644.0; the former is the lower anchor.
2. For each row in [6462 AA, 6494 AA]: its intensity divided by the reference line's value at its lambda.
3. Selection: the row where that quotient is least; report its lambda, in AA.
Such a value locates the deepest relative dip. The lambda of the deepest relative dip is 6492.0 AA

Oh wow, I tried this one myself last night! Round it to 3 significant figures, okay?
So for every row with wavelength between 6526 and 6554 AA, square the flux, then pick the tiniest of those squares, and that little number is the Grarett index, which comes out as 193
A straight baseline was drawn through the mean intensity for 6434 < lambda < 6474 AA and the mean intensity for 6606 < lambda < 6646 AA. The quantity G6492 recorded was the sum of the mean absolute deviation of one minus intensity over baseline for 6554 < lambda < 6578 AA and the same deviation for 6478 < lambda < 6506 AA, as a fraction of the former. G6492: 2.0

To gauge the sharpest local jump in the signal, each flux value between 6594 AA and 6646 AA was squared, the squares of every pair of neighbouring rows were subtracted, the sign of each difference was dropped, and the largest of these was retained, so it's 30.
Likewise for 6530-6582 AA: 48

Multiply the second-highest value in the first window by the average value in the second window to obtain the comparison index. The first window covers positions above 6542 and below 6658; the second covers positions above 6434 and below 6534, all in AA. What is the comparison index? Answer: 233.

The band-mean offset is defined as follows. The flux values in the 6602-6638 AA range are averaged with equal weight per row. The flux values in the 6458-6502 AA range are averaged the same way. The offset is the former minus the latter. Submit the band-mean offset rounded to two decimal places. -0.58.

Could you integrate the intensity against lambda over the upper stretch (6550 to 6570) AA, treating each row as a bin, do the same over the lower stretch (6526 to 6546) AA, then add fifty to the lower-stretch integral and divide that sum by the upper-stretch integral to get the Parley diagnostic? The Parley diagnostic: 1.22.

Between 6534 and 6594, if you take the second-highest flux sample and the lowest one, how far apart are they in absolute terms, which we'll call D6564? 3.4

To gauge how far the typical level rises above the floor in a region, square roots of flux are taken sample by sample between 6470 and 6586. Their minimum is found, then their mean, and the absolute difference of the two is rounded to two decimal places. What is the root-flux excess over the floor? 0.18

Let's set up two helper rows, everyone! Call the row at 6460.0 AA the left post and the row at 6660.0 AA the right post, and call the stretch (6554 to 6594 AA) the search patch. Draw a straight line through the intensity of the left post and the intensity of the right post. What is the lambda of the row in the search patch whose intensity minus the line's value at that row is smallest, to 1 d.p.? 6556.0 AA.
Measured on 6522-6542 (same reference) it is 6528.0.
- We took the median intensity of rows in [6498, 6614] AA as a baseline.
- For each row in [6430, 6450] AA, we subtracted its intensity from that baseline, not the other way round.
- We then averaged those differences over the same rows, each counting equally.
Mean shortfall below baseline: 0.1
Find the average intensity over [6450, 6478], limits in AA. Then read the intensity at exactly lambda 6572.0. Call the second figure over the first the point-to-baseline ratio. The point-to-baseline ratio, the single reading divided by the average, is 0.94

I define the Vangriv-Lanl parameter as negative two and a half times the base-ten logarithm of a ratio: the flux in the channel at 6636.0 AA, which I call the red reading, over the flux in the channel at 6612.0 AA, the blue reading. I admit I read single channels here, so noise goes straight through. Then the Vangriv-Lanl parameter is -0.074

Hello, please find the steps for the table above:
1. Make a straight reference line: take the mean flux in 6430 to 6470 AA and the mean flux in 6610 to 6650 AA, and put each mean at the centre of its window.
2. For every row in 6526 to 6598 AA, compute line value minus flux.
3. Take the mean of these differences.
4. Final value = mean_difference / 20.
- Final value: -0.028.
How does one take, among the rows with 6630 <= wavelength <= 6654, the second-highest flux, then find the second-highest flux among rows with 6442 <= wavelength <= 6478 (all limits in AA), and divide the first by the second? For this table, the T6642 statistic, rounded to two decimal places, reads 0.97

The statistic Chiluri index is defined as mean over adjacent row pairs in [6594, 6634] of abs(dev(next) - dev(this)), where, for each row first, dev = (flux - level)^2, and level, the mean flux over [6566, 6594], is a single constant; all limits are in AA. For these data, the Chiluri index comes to 0.6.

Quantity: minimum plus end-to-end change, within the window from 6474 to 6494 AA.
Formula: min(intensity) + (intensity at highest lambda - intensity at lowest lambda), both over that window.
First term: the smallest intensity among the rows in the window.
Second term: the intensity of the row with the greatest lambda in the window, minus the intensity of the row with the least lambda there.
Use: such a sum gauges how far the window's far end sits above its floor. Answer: 13.0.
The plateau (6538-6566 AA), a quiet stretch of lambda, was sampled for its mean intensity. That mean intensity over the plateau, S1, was 14.2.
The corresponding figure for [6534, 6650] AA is 14.1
